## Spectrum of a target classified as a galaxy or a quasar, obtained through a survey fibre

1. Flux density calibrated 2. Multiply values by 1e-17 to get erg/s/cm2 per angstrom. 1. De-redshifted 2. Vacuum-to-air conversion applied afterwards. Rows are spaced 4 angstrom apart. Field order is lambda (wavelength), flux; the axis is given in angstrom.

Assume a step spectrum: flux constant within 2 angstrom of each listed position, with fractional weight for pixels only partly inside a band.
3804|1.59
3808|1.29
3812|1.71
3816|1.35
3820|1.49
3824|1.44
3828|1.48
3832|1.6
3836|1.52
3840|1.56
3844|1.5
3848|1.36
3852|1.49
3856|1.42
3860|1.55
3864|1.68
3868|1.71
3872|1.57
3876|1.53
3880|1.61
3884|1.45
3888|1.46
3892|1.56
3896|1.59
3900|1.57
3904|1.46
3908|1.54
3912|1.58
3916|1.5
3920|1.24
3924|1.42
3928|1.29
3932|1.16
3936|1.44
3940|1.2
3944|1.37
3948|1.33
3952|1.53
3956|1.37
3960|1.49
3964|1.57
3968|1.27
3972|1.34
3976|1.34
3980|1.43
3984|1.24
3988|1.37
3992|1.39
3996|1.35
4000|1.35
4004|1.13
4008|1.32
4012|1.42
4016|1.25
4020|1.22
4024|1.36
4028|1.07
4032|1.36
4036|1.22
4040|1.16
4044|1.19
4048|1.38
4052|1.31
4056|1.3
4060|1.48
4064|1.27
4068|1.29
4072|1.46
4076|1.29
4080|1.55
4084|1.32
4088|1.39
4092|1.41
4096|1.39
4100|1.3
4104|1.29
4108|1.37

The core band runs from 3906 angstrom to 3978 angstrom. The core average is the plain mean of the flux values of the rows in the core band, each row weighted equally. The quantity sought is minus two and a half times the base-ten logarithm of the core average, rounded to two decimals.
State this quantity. -0.36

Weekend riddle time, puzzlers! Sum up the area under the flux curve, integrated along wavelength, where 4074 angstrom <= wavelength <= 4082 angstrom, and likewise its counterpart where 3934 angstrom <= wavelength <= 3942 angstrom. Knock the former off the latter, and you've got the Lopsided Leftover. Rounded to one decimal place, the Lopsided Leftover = -0.8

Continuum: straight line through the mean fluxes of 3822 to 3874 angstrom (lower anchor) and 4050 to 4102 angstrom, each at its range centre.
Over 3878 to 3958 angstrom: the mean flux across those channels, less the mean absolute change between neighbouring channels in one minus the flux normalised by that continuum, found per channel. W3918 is 1.35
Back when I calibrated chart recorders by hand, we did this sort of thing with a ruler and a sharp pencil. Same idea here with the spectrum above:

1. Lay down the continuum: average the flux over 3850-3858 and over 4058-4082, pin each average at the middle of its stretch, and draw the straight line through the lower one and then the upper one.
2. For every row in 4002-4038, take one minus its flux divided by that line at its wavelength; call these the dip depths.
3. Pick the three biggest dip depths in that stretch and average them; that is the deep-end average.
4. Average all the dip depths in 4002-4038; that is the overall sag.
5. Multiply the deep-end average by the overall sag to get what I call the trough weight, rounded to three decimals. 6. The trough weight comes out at 0.019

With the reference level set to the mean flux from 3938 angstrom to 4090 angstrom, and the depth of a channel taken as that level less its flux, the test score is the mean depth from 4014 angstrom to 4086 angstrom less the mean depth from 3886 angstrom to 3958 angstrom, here 0.118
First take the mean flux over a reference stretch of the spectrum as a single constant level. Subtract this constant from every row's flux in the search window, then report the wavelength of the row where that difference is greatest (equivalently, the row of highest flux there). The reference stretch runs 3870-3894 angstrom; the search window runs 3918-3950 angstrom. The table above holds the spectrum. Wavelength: 3936 angstrom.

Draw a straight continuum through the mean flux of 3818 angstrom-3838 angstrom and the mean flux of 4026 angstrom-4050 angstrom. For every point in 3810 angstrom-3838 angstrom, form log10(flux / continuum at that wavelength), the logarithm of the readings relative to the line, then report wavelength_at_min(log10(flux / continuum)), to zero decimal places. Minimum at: 3816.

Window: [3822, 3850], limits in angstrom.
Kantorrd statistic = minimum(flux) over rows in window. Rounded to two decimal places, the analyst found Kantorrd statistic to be 1.36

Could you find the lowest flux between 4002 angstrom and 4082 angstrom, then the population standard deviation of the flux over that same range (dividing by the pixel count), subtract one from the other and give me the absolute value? 0.95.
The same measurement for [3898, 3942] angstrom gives 1.01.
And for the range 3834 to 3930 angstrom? 1.13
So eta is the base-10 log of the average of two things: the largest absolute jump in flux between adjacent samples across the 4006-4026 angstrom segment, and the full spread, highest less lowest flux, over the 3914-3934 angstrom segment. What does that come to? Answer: -0.59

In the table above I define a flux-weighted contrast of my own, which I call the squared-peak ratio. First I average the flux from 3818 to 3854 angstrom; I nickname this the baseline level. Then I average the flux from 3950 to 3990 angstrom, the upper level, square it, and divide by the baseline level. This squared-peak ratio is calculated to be 1.30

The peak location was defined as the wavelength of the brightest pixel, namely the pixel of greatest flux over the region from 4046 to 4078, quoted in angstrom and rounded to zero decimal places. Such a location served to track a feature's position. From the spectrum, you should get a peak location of 4060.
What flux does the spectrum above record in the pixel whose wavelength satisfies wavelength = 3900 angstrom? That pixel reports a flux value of 1.57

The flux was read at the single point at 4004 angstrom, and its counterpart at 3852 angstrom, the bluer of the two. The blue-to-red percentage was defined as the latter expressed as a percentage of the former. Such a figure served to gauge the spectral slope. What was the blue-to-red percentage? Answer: 132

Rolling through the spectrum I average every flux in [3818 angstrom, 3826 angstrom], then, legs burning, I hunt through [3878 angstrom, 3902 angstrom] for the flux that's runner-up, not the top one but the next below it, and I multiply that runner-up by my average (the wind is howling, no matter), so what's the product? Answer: 2.33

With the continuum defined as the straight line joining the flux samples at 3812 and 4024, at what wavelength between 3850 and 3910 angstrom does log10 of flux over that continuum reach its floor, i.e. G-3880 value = 3856 angstrom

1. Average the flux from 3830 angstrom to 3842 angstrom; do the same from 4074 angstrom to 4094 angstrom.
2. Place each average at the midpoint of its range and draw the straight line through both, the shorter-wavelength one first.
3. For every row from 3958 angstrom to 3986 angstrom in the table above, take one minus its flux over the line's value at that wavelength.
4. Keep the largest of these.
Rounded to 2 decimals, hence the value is 0.15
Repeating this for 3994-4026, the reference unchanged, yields 0.22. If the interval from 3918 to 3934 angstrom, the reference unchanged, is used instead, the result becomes 0.22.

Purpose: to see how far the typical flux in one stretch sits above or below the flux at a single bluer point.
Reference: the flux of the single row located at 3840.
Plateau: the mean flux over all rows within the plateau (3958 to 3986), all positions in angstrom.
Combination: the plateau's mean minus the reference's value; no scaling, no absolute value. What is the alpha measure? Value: -0.18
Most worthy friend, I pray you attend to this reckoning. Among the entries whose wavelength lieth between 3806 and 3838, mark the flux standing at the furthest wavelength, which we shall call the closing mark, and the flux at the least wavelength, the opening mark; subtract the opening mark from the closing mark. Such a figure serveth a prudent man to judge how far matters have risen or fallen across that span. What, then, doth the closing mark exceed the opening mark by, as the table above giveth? 0.23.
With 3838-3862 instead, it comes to -0.01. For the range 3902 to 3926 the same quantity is -0.04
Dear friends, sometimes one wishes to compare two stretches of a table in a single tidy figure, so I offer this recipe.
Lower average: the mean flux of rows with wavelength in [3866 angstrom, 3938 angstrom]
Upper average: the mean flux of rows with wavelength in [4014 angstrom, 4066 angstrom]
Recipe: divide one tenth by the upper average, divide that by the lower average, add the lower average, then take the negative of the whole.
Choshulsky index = -1.54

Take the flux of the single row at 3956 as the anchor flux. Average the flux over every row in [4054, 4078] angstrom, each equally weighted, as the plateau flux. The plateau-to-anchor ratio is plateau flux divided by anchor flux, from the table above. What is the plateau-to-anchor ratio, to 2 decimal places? 0.98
